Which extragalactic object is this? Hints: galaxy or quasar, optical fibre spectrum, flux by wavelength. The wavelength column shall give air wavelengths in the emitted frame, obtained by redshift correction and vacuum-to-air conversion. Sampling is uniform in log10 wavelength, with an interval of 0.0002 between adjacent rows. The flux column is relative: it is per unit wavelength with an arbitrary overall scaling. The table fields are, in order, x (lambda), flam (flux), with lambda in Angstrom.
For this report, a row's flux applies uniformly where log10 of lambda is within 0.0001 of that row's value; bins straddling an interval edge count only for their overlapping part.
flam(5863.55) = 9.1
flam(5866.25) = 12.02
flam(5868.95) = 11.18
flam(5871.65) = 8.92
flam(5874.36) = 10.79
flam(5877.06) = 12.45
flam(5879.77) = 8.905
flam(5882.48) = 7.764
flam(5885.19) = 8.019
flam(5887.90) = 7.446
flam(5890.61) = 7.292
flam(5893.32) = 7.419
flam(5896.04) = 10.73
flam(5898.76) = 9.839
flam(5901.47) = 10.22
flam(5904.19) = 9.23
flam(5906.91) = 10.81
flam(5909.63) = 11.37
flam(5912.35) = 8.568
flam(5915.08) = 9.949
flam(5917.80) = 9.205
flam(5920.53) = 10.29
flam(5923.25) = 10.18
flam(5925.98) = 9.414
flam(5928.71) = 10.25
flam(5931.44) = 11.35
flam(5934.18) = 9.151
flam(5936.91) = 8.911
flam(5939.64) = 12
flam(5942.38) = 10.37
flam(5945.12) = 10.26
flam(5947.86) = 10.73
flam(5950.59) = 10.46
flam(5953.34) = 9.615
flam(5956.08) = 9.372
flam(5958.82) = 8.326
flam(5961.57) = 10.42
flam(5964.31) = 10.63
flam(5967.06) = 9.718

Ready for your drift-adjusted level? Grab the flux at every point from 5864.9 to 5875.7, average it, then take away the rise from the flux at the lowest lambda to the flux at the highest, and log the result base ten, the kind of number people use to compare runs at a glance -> 1.08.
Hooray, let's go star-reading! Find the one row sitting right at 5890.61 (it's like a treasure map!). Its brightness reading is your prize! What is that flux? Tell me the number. 7.292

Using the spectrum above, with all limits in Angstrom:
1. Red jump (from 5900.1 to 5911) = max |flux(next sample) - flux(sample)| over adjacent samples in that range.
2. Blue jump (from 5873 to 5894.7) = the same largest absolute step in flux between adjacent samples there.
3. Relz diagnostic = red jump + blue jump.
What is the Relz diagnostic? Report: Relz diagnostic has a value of 5.1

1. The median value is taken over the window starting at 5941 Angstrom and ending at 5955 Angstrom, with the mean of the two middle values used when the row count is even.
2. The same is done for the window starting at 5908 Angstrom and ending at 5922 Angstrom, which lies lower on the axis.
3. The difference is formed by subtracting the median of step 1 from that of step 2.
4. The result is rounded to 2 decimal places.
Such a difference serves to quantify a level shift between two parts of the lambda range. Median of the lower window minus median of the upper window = -0.42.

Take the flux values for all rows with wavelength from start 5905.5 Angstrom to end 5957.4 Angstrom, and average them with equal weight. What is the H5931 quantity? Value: 10.1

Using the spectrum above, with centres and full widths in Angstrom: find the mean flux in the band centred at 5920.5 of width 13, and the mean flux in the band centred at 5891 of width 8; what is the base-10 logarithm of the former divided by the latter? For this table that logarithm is 0.12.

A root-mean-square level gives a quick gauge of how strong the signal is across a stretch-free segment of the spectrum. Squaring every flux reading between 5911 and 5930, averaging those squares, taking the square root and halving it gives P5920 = 4.86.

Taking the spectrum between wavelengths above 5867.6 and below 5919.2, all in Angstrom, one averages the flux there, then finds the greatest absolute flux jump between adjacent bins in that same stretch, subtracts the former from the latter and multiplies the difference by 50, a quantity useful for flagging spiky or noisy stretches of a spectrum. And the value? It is -297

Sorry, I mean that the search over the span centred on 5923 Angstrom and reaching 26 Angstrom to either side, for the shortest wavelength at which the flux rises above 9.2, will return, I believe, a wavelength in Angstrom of 5898.76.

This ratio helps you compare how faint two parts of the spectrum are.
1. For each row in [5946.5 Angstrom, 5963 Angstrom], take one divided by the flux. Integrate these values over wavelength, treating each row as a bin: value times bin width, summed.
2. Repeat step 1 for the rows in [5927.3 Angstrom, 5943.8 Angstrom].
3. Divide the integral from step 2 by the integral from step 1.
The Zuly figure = 0.95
